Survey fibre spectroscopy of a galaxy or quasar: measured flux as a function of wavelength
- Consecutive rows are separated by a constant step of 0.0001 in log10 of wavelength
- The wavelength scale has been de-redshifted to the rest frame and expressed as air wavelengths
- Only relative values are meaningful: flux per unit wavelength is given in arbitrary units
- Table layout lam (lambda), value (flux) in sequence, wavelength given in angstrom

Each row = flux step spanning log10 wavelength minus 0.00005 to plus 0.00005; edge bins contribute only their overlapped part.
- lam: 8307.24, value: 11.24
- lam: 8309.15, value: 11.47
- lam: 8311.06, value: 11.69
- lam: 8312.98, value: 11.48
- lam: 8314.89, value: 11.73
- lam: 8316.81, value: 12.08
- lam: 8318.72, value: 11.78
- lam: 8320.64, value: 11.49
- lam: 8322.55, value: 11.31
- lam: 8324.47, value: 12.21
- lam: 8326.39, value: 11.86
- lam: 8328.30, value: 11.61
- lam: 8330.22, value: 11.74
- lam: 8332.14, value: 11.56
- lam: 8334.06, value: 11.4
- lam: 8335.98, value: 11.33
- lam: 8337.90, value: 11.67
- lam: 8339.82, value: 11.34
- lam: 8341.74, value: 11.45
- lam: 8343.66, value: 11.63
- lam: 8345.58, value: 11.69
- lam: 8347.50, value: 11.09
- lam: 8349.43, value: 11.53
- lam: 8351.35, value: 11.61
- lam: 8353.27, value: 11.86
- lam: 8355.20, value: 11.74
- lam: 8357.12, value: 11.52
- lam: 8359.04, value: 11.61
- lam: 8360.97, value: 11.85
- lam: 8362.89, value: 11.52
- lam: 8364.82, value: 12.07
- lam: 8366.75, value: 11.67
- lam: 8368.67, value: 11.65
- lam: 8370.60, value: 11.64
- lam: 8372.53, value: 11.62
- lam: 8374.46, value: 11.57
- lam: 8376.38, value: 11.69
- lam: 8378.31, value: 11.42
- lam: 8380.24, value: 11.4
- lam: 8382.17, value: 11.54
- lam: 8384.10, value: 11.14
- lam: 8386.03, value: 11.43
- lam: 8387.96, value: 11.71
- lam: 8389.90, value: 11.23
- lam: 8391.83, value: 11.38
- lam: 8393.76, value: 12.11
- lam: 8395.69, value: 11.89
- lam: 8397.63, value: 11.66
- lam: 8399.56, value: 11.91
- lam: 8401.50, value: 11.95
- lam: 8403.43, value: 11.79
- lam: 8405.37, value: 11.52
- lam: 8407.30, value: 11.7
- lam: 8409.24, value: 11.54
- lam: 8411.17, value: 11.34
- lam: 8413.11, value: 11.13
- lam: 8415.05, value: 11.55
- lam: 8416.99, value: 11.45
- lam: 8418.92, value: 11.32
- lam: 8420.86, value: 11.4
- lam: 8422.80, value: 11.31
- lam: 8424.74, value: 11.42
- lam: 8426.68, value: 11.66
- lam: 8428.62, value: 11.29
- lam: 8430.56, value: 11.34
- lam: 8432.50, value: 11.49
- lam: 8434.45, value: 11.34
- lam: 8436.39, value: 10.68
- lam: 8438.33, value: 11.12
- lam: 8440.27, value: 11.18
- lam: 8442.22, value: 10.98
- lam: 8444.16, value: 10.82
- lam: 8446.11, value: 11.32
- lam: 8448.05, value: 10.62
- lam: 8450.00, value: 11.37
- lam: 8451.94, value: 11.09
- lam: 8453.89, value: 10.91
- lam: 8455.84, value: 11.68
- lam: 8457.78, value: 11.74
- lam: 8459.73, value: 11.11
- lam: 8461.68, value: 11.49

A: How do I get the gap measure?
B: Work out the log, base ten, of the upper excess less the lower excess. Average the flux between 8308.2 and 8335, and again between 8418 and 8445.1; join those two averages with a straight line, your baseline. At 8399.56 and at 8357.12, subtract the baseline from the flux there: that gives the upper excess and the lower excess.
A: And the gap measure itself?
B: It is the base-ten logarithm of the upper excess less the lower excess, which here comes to -0.25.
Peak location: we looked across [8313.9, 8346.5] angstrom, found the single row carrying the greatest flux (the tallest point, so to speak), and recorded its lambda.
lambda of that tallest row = 8324.47 angstrom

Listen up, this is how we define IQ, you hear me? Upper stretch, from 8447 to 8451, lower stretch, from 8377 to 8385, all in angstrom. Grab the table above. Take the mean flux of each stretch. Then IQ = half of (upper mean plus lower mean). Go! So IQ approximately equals 11.2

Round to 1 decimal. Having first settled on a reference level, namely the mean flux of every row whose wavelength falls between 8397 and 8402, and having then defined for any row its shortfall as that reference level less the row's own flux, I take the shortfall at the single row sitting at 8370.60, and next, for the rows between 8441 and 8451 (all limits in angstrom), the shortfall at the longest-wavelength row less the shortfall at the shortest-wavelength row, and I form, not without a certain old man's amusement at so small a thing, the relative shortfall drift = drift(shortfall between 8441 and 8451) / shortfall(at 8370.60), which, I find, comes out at -2.0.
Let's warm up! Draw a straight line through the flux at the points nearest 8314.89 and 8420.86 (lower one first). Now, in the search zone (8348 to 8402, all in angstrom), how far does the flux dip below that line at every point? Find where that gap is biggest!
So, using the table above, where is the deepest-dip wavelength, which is 8384.10 angstrom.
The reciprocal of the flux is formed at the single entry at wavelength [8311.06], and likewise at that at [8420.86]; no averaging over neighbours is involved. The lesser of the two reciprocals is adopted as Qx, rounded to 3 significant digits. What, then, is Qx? 0.0855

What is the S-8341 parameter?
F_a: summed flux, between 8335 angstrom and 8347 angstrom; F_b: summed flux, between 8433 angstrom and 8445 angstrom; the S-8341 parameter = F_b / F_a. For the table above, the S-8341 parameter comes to 0.96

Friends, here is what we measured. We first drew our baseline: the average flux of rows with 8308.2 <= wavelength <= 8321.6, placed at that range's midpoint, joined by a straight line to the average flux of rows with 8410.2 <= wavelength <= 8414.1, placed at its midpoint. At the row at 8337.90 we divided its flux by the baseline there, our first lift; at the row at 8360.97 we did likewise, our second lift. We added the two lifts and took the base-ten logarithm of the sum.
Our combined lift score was 0.310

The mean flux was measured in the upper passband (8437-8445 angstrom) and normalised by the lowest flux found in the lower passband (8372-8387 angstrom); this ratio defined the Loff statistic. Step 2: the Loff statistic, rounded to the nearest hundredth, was 0.99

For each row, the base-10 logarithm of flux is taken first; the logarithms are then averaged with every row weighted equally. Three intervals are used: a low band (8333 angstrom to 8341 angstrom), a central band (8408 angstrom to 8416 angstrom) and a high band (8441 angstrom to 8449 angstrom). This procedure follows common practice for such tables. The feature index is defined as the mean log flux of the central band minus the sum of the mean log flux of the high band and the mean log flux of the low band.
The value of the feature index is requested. -1.040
